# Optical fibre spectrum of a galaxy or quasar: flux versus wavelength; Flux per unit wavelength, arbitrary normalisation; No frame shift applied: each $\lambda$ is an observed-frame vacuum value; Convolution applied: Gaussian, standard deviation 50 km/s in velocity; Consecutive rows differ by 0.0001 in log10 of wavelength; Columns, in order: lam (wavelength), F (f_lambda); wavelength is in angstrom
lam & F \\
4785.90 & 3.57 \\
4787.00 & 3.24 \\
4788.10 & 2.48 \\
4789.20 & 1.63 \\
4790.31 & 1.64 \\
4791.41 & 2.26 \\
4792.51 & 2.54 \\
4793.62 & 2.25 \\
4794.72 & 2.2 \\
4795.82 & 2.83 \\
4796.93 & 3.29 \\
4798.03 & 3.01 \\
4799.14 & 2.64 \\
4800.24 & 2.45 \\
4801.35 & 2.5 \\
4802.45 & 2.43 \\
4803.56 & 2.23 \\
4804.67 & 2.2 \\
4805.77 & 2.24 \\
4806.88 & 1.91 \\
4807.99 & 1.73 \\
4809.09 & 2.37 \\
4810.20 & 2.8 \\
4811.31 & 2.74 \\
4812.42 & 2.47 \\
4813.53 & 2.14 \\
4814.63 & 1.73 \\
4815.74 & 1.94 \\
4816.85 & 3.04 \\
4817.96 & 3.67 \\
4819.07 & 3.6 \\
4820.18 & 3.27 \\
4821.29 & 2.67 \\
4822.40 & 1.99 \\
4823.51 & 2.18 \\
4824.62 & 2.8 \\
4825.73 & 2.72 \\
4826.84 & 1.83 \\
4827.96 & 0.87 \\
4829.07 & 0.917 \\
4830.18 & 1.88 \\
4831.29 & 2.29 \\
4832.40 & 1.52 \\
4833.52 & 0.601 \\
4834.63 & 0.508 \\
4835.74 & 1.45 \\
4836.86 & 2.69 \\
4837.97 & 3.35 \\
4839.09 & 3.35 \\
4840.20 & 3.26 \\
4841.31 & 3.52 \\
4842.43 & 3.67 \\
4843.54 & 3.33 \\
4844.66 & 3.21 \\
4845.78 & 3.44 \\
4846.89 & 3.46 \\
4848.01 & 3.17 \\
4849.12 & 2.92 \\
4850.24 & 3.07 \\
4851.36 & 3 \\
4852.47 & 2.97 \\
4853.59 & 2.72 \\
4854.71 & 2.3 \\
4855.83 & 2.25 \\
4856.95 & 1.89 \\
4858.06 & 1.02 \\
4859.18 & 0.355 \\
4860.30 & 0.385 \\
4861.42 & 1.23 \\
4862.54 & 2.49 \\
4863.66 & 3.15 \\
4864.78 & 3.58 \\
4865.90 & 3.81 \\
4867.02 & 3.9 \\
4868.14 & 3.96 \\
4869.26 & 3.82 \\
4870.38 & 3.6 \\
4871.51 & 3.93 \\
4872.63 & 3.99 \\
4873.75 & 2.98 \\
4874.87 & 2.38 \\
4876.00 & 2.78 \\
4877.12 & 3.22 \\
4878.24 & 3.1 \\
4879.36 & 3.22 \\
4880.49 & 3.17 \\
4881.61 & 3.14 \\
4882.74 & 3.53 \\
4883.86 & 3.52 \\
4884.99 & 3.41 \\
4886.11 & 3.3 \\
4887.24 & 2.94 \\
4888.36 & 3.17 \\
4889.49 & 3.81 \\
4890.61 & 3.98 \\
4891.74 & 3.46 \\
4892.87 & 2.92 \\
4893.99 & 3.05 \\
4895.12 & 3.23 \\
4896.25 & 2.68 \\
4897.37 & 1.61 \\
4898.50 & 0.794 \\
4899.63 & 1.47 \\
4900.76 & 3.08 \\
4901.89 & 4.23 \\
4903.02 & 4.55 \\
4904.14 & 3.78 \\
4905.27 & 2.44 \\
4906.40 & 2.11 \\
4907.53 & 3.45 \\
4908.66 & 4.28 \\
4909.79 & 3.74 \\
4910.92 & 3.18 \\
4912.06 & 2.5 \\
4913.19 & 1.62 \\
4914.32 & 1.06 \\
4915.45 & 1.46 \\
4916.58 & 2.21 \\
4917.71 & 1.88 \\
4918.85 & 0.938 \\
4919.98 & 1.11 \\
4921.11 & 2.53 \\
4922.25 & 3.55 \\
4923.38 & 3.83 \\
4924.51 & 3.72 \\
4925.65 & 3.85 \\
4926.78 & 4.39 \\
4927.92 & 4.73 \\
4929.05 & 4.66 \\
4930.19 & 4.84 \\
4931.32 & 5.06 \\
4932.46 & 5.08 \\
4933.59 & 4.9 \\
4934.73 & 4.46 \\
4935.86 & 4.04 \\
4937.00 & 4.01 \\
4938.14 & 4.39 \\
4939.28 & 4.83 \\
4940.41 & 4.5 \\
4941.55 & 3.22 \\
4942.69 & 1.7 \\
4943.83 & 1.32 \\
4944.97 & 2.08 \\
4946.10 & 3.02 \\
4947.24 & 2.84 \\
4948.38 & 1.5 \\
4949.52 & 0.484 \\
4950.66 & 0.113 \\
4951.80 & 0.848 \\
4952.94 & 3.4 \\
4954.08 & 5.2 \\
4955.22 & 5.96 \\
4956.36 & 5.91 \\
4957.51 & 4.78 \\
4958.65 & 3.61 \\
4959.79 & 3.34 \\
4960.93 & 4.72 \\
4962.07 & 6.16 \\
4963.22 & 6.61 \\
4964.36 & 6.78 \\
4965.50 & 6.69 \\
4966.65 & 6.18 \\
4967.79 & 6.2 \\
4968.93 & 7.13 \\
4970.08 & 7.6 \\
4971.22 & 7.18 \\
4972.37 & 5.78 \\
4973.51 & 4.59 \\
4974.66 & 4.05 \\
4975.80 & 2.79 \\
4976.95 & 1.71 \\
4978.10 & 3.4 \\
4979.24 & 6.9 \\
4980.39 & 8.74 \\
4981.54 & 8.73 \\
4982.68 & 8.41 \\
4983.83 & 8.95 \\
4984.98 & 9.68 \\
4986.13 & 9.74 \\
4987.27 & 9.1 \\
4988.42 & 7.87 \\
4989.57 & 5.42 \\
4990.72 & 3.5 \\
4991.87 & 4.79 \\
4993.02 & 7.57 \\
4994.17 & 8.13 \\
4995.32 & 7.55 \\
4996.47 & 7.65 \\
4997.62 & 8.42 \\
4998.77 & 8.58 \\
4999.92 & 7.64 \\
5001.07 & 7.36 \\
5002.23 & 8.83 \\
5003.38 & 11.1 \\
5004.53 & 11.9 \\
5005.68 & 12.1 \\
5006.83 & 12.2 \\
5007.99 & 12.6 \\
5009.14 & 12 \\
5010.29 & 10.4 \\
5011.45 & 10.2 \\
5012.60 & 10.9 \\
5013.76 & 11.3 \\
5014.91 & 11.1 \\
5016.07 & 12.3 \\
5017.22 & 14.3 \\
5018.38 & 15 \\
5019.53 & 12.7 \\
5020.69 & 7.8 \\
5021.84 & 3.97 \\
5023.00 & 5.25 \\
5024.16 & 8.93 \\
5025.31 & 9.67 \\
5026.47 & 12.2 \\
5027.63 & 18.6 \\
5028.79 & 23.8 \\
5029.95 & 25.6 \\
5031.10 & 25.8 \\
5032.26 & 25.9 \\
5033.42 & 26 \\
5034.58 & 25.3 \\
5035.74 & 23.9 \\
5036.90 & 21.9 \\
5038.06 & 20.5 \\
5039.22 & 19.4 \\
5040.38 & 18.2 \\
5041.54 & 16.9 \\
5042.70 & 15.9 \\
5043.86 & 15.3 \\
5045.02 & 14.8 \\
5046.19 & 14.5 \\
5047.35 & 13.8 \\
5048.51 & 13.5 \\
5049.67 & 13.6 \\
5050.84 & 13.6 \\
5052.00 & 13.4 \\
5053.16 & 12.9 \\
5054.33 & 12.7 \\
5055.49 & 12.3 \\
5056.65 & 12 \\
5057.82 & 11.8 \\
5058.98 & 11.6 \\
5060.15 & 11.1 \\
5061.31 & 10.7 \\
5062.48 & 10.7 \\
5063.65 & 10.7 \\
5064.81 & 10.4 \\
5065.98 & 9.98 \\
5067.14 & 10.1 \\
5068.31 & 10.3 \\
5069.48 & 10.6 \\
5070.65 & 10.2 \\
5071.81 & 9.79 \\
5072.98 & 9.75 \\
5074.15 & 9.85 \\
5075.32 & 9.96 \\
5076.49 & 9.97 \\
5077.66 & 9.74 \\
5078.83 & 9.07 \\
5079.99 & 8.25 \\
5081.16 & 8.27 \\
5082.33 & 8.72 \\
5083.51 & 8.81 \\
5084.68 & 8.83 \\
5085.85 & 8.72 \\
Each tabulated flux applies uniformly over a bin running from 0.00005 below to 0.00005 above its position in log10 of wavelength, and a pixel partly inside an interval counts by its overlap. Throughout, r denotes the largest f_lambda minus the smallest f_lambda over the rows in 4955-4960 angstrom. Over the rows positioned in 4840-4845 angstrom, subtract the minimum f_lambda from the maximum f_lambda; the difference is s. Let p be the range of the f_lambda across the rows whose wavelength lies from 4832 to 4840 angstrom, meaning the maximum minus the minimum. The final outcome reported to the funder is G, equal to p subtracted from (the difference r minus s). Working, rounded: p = 2.8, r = 2.6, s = 0.5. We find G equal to -0.7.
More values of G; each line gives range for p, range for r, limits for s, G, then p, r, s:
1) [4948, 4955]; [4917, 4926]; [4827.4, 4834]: -3.9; 5.1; 2.9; 1.7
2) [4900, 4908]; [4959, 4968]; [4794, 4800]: -0.1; 2.4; 3.4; 1.1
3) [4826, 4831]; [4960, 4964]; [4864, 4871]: 0.5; 1.0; 1.9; 0.4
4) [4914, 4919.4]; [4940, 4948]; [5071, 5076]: 1.7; 1.3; 3.2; 0.2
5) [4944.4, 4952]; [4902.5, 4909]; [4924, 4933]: -1.8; 2.9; 2.4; 1.4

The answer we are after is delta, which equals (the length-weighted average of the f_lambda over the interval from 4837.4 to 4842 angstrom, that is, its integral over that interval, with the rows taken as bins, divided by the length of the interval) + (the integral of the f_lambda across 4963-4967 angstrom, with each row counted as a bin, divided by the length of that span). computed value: 10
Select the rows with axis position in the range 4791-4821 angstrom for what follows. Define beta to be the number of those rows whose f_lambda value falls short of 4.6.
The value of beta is 27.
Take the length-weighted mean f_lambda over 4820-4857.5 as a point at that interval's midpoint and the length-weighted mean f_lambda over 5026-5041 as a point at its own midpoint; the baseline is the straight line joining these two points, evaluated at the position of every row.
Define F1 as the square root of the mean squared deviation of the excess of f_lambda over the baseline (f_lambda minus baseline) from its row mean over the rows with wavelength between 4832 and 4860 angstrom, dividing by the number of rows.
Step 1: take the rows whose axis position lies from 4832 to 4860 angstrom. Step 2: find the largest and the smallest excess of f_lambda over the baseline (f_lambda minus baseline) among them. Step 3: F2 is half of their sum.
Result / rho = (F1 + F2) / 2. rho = -0.2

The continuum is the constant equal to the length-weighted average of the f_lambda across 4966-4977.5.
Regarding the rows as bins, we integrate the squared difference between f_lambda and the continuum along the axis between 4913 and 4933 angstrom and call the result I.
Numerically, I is 138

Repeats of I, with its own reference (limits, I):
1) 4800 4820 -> 170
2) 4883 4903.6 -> 123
